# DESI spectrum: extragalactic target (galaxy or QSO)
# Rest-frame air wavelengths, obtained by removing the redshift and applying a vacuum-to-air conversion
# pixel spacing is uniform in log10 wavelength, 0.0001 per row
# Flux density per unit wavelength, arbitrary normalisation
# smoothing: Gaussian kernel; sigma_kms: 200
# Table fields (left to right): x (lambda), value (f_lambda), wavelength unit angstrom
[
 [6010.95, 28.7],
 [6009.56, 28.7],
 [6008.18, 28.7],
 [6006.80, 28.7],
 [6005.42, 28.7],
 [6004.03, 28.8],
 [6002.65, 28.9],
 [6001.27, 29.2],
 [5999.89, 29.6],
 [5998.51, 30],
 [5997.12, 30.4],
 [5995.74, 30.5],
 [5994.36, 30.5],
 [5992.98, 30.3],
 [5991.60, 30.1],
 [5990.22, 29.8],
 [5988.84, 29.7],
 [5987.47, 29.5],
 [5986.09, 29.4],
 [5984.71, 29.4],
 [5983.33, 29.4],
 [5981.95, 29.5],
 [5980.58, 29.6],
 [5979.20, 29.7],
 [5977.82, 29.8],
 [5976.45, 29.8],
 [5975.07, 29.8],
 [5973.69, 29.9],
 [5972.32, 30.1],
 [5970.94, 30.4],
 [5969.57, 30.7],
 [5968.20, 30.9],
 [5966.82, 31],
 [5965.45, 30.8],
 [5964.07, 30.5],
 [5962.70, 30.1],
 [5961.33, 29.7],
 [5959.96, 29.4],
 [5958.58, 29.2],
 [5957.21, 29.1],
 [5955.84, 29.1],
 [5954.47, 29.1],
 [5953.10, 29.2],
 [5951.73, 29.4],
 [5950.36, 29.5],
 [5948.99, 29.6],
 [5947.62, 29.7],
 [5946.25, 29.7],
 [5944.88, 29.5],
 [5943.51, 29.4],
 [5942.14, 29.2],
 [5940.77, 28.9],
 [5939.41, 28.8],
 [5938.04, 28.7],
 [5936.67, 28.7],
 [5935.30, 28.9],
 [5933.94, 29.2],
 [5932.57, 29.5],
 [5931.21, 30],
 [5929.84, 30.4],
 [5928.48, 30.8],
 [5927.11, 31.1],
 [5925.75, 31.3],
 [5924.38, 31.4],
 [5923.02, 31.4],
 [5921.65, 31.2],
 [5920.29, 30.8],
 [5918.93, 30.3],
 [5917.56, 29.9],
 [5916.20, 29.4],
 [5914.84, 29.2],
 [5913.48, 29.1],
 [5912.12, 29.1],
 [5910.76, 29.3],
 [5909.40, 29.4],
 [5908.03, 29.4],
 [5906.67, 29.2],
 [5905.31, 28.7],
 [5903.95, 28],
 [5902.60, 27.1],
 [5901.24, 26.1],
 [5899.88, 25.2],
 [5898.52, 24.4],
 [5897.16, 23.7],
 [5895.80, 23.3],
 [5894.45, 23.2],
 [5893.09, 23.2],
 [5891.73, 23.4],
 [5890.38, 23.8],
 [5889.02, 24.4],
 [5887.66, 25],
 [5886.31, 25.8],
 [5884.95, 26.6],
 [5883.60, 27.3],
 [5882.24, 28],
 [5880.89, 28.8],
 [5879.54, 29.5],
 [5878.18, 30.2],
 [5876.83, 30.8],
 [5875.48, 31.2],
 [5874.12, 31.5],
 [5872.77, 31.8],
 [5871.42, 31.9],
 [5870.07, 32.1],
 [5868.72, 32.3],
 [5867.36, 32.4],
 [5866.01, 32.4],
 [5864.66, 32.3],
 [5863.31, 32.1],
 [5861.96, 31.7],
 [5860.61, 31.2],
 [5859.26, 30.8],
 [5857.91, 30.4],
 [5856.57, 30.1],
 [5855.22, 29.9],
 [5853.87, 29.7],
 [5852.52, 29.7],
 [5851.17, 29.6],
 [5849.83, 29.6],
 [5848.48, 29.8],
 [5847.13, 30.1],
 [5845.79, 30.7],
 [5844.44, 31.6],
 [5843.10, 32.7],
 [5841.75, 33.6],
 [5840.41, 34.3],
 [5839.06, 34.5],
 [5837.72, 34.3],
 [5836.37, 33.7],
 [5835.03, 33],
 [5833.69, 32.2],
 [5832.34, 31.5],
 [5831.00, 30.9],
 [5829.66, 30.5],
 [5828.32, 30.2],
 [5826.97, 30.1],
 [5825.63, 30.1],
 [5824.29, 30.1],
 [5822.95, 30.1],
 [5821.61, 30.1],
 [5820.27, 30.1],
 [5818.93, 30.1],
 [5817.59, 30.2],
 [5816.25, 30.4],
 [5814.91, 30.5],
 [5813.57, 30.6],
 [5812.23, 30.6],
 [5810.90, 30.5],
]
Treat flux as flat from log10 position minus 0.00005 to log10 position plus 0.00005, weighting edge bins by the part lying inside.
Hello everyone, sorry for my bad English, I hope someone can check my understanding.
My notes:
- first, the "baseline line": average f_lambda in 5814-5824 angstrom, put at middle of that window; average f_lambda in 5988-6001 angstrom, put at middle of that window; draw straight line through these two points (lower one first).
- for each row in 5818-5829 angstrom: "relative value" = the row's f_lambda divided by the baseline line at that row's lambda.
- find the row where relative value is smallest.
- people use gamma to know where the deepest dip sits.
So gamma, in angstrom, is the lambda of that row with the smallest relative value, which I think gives 5818.93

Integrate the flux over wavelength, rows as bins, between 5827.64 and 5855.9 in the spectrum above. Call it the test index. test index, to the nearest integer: 891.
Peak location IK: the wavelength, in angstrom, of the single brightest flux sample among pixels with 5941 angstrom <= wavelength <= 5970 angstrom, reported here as 5966.82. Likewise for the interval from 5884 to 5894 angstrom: 5884.95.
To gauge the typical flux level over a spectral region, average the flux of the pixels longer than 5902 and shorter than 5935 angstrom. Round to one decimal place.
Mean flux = 29.8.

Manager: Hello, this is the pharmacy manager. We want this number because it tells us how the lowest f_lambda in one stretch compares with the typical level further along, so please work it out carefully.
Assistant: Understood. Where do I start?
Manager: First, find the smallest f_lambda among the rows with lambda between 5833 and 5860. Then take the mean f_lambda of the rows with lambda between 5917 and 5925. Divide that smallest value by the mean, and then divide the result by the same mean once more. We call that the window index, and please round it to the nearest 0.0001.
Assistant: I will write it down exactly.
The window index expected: 0.0311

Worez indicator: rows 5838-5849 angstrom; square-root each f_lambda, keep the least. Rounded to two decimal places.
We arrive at 5.46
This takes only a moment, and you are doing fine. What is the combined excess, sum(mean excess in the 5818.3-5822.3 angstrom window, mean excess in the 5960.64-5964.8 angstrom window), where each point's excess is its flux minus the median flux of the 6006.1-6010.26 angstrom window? 2.8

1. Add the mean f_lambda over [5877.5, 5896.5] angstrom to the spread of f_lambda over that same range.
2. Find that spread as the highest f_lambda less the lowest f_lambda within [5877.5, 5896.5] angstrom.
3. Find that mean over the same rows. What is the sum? 32.9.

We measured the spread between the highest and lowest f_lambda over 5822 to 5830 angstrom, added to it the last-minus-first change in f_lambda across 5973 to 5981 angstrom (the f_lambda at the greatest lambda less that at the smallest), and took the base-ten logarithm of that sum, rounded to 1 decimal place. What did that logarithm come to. -1.0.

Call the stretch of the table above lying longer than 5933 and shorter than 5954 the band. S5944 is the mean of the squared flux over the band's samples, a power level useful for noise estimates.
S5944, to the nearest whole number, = 854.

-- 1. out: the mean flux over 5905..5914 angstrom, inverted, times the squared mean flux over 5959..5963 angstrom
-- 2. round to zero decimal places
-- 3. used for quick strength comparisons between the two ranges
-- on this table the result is 30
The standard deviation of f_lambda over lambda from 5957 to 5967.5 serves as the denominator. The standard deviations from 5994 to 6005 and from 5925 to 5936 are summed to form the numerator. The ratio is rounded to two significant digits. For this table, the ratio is 2.2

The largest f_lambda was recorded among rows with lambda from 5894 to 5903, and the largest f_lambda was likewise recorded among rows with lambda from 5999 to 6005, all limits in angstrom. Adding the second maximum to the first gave 57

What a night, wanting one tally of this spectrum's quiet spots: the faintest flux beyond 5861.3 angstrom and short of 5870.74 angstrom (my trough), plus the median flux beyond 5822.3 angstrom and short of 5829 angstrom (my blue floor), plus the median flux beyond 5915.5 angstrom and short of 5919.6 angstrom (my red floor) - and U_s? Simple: 92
